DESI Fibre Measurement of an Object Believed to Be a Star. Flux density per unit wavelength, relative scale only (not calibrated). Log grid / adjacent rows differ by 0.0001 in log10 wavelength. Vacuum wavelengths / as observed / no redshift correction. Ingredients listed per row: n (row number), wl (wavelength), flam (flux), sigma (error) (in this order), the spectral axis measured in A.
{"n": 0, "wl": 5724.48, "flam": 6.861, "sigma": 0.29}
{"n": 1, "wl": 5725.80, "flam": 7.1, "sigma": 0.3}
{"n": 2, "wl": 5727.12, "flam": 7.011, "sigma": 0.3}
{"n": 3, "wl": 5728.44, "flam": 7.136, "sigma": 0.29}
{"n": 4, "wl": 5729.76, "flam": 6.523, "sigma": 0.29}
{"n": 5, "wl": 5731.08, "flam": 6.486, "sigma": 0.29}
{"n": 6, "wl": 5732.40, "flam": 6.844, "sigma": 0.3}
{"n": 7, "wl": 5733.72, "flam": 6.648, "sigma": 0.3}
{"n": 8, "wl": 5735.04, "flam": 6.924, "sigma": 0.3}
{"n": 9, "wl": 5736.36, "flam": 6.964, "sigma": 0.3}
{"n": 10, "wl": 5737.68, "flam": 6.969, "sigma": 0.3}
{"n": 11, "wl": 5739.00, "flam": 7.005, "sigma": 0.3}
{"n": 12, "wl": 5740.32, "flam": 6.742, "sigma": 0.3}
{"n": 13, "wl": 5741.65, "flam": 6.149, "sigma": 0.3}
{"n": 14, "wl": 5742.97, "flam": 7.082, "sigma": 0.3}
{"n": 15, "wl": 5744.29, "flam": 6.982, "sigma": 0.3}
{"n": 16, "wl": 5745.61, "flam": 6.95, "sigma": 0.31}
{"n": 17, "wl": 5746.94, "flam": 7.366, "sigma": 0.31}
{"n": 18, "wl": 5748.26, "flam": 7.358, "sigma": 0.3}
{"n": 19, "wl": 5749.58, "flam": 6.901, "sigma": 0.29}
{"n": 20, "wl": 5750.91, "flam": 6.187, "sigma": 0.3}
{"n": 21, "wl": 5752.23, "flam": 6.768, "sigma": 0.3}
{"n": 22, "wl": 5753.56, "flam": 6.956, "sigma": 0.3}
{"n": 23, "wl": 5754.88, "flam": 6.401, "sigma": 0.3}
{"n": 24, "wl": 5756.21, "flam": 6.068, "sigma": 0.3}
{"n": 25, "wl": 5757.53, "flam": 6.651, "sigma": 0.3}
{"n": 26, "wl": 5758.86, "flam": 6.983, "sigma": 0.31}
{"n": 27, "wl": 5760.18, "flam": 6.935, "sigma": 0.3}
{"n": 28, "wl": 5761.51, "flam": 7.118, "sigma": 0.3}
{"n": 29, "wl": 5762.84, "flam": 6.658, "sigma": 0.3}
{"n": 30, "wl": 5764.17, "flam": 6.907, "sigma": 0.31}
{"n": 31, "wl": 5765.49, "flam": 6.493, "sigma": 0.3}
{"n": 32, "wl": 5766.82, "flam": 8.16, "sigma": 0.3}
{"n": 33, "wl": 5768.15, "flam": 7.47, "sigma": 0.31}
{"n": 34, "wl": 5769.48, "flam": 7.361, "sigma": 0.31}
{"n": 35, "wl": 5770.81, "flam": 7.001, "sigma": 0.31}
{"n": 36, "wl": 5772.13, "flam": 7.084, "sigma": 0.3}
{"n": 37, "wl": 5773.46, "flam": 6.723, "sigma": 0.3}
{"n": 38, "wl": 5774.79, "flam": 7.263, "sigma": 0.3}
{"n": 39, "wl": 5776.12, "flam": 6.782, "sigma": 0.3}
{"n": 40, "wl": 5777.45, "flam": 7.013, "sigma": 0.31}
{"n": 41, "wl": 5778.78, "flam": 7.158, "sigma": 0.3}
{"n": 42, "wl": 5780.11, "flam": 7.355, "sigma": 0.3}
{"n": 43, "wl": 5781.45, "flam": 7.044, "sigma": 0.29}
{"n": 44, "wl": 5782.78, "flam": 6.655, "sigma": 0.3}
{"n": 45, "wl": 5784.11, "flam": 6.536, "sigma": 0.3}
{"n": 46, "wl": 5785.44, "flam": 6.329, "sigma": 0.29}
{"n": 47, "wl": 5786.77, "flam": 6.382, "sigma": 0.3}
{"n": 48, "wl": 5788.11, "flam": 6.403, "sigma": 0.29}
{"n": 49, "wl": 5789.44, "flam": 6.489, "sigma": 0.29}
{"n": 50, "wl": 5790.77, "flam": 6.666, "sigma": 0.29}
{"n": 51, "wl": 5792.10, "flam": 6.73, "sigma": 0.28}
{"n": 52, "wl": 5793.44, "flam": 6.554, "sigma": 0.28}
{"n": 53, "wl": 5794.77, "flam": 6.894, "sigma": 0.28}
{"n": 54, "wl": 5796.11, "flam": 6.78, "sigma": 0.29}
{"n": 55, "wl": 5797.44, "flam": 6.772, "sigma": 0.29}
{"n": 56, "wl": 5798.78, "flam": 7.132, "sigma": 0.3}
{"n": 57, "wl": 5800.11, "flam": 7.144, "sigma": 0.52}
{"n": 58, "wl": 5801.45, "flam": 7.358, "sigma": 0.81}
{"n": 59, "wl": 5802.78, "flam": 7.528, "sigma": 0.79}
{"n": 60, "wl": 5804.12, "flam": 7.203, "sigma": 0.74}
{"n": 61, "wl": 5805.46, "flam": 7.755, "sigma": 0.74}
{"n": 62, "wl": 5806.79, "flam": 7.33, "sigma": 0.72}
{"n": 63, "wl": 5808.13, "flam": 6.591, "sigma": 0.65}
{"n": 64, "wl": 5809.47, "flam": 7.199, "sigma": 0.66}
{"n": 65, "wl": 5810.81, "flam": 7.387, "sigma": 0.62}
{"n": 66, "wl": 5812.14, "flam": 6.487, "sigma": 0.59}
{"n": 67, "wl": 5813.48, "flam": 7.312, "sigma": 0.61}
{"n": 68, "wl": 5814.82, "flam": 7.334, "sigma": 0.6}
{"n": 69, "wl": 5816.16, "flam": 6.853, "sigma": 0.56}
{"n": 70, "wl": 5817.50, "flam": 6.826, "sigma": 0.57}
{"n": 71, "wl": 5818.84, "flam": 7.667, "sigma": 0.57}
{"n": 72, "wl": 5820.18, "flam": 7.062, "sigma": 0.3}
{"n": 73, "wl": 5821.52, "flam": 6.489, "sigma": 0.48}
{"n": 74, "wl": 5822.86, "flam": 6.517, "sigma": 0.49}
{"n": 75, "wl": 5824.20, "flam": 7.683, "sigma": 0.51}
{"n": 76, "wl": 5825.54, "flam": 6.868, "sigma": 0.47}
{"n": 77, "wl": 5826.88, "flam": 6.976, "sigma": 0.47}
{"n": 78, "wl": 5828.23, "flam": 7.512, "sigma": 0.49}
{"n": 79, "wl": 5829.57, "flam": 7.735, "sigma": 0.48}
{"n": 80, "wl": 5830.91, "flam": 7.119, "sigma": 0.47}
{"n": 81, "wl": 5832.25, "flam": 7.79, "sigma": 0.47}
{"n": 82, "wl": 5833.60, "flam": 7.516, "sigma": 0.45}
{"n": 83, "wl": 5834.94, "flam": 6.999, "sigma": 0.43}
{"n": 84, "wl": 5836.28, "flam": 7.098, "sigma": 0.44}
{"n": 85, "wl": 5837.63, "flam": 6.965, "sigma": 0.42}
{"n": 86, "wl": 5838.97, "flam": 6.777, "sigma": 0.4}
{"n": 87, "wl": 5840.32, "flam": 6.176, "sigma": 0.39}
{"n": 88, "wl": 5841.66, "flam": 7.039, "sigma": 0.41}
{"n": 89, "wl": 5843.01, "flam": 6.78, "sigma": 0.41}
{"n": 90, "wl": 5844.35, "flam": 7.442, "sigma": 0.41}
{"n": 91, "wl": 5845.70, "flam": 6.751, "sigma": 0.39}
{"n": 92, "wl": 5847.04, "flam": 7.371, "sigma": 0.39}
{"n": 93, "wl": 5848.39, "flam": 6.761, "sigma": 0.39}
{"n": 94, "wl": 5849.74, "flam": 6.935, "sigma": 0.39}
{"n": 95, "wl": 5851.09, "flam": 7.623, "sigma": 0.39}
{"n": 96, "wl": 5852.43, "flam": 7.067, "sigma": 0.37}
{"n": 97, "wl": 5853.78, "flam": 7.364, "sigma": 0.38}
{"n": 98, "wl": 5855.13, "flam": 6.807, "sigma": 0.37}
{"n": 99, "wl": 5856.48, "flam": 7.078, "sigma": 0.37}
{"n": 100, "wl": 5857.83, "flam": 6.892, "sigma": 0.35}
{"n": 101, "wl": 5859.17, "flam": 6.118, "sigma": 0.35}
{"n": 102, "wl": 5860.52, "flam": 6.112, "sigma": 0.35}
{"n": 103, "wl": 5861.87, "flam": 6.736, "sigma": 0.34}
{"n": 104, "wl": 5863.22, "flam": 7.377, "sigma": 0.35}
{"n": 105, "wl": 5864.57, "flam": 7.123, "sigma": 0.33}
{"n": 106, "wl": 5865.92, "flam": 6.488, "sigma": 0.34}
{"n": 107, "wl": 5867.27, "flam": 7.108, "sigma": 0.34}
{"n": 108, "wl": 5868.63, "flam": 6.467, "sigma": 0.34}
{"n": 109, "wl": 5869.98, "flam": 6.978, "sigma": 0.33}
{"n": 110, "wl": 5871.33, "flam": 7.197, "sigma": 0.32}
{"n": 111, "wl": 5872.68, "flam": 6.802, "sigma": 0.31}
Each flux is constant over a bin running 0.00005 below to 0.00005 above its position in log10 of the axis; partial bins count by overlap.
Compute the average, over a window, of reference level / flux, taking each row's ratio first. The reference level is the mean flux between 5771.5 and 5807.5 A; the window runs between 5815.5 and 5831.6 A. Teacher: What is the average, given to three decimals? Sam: 0.978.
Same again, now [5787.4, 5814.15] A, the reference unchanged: 0.995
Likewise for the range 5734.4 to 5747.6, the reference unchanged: 1.004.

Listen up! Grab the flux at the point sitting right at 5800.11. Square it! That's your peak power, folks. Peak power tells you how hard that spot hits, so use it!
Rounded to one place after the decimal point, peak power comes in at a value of 51.0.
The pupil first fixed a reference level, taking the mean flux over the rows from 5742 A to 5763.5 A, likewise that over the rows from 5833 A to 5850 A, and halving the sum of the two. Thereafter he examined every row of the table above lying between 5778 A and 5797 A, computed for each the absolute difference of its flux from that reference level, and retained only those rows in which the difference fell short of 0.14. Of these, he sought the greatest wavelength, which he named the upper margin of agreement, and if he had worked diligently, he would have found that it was 5796.11 A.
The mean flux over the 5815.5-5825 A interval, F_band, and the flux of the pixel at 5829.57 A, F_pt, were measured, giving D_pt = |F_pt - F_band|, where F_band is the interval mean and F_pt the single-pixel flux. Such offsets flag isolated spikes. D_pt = 0.72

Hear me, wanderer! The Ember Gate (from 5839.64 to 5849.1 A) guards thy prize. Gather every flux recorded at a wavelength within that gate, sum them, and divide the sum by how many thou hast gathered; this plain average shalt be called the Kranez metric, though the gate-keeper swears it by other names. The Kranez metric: 6.90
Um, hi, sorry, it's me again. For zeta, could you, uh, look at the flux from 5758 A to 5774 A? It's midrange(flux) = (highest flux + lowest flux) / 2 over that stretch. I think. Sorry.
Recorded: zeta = 7.3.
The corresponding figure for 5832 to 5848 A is 7.0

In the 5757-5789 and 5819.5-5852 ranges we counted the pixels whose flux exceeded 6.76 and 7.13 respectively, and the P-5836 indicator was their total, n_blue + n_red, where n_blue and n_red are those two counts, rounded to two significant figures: 23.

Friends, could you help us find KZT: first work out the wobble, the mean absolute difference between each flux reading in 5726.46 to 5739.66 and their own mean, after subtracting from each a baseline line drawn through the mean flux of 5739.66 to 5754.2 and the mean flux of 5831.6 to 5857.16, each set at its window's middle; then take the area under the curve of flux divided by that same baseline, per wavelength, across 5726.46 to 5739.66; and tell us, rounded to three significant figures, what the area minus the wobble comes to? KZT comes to 13.1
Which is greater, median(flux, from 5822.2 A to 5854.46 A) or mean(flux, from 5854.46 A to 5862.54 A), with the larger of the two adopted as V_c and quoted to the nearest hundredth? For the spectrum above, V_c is 7.05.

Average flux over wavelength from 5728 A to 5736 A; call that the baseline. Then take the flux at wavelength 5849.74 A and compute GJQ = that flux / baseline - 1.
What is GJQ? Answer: 0.026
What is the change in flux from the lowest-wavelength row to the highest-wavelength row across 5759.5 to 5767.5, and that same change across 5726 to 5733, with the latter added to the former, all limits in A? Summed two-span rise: 1.1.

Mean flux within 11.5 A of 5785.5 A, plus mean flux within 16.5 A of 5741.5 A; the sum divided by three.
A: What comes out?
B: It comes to 4.524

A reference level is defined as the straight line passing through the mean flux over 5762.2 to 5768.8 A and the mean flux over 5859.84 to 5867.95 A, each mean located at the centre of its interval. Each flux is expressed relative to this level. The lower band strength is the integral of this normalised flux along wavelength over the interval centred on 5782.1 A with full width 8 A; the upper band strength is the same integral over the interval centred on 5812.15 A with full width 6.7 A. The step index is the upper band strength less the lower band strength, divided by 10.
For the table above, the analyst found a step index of -0.088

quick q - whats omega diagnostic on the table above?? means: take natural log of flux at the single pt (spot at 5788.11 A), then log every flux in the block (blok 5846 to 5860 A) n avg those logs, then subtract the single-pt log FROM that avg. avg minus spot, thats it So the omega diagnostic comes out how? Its 0.09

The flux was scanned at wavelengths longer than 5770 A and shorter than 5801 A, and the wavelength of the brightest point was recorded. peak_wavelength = 5780.11 A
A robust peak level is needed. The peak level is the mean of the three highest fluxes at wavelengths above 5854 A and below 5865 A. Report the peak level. 7.19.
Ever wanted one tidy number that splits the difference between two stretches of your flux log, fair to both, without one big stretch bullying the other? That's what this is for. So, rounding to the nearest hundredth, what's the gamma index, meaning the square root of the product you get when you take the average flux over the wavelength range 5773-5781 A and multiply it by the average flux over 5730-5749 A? 6.97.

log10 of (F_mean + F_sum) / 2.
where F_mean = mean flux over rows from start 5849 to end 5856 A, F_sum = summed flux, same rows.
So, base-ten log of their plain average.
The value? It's 1.33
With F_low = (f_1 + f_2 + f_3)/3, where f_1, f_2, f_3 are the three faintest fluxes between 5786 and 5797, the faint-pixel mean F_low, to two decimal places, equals 6.42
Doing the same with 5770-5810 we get 6.37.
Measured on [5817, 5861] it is 6.14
